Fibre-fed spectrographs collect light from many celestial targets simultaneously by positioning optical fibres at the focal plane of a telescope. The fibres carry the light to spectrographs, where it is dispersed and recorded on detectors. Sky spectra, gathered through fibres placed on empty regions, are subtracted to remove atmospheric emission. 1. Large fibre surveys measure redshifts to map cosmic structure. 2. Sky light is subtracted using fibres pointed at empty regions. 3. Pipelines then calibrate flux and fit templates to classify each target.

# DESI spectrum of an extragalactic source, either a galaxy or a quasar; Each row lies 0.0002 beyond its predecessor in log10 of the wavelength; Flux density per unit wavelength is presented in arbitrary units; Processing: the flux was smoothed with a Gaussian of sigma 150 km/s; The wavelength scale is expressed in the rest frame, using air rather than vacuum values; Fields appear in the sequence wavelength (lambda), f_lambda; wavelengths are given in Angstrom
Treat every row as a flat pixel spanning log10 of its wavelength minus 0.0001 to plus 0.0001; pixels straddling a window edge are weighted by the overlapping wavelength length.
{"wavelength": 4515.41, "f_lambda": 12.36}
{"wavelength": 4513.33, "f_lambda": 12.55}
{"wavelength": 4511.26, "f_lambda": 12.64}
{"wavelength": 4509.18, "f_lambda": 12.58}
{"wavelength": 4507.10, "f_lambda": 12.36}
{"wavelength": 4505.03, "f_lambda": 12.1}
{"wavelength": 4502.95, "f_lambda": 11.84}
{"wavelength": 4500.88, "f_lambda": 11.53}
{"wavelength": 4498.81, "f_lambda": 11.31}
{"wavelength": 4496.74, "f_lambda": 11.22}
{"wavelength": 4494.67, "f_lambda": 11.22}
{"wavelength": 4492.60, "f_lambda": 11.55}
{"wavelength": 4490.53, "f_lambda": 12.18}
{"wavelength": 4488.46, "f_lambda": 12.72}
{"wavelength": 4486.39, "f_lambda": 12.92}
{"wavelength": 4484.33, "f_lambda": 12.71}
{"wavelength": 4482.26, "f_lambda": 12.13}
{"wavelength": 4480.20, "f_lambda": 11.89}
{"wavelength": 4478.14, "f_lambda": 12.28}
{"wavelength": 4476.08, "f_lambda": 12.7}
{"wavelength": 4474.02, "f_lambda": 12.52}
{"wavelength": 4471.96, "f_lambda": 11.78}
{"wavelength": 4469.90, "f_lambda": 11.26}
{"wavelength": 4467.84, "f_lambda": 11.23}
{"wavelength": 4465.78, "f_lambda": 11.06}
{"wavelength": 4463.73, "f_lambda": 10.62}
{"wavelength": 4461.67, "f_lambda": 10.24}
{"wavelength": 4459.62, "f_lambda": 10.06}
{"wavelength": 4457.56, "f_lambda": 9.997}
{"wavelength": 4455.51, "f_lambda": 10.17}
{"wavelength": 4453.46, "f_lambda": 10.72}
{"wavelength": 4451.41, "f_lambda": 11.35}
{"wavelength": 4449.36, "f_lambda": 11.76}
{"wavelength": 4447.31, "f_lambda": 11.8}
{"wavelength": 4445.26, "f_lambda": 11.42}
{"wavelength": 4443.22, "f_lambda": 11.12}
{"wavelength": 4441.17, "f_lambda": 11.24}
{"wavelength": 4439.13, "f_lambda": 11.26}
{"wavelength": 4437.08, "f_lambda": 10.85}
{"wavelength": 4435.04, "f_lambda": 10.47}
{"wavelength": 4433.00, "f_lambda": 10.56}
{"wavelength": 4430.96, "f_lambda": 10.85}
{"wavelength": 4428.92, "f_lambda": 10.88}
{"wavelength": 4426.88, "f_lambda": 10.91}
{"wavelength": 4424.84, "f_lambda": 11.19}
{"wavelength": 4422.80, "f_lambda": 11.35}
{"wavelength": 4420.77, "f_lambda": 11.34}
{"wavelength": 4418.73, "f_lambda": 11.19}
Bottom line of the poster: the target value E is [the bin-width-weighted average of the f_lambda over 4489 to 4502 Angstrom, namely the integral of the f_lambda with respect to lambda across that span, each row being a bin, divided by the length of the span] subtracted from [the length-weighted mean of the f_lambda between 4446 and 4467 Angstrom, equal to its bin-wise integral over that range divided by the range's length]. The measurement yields -0.8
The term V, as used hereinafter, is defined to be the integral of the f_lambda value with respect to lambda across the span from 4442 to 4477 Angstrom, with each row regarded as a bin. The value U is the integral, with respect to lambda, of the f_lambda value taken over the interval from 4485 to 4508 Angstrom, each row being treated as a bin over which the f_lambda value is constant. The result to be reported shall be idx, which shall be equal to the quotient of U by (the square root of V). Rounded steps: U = 274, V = 391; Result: 14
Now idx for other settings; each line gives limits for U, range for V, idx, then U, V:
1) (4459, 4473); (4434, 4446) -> 13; 153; 133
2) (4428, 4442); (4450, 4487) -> 7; 152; 422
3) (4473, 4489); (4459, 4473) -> 16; 200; 153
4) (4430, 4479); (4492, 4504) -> 47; 546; 137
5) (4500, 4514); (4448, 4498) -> 7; 171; 576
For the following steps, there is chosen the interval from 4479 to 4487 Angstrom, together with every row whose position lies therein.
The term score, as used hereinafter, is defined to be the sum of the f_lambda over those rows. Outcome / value 50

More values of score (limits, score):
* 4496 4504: 46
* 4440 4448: 46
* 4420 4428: 45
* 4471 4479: 49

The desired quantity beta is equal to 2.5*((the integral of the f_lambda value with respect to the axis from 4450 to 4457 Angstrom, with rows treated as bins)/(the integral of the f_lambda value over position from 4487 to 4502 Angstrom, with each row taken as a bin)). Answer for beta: 1.1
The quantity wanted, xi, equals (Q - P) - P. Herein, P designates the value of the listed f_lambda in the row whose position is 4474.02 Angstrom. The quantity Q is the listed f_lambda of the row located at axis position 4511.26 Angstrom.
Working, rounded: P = 12.52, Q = 12.64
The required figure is -12.4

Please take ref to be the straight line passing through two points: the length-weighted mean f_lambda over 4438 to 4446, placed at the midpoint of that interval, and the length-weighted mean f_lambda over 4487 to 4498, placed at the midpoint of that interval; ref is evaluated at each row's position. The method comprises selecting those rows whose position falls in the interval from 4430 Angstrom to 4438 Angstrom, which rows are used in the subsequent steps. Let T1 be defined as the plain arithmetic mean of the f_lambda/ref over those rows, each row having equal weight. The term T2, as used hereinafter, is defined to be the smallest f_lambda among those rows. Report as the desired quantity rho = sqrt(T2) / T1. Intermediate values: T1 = 0.96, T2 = 10.47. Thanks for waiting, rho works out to 3.38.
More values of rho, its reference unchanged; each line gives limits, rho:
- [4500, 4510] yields 3.36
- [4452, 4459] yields 3.50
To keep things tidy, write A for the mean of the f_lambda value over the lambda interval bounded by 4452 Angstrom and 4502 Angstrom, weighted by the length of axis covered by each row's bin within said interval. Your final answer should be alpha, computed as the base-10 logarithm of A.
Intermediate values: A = 11.5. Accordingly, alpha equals 1.06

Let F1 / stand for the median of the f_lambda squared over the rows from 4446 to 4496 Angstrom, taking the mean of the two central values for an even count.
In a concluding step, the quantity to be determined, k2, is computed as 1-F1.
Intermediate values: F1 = 136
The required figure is -135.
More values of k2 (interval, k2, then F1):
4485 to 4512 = -145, 146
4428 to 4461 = -117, 118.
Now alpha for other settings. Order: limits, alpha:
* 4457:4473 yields 1.03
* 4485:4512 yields 1.08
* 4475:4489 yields 1.10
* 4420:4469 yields 1.04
